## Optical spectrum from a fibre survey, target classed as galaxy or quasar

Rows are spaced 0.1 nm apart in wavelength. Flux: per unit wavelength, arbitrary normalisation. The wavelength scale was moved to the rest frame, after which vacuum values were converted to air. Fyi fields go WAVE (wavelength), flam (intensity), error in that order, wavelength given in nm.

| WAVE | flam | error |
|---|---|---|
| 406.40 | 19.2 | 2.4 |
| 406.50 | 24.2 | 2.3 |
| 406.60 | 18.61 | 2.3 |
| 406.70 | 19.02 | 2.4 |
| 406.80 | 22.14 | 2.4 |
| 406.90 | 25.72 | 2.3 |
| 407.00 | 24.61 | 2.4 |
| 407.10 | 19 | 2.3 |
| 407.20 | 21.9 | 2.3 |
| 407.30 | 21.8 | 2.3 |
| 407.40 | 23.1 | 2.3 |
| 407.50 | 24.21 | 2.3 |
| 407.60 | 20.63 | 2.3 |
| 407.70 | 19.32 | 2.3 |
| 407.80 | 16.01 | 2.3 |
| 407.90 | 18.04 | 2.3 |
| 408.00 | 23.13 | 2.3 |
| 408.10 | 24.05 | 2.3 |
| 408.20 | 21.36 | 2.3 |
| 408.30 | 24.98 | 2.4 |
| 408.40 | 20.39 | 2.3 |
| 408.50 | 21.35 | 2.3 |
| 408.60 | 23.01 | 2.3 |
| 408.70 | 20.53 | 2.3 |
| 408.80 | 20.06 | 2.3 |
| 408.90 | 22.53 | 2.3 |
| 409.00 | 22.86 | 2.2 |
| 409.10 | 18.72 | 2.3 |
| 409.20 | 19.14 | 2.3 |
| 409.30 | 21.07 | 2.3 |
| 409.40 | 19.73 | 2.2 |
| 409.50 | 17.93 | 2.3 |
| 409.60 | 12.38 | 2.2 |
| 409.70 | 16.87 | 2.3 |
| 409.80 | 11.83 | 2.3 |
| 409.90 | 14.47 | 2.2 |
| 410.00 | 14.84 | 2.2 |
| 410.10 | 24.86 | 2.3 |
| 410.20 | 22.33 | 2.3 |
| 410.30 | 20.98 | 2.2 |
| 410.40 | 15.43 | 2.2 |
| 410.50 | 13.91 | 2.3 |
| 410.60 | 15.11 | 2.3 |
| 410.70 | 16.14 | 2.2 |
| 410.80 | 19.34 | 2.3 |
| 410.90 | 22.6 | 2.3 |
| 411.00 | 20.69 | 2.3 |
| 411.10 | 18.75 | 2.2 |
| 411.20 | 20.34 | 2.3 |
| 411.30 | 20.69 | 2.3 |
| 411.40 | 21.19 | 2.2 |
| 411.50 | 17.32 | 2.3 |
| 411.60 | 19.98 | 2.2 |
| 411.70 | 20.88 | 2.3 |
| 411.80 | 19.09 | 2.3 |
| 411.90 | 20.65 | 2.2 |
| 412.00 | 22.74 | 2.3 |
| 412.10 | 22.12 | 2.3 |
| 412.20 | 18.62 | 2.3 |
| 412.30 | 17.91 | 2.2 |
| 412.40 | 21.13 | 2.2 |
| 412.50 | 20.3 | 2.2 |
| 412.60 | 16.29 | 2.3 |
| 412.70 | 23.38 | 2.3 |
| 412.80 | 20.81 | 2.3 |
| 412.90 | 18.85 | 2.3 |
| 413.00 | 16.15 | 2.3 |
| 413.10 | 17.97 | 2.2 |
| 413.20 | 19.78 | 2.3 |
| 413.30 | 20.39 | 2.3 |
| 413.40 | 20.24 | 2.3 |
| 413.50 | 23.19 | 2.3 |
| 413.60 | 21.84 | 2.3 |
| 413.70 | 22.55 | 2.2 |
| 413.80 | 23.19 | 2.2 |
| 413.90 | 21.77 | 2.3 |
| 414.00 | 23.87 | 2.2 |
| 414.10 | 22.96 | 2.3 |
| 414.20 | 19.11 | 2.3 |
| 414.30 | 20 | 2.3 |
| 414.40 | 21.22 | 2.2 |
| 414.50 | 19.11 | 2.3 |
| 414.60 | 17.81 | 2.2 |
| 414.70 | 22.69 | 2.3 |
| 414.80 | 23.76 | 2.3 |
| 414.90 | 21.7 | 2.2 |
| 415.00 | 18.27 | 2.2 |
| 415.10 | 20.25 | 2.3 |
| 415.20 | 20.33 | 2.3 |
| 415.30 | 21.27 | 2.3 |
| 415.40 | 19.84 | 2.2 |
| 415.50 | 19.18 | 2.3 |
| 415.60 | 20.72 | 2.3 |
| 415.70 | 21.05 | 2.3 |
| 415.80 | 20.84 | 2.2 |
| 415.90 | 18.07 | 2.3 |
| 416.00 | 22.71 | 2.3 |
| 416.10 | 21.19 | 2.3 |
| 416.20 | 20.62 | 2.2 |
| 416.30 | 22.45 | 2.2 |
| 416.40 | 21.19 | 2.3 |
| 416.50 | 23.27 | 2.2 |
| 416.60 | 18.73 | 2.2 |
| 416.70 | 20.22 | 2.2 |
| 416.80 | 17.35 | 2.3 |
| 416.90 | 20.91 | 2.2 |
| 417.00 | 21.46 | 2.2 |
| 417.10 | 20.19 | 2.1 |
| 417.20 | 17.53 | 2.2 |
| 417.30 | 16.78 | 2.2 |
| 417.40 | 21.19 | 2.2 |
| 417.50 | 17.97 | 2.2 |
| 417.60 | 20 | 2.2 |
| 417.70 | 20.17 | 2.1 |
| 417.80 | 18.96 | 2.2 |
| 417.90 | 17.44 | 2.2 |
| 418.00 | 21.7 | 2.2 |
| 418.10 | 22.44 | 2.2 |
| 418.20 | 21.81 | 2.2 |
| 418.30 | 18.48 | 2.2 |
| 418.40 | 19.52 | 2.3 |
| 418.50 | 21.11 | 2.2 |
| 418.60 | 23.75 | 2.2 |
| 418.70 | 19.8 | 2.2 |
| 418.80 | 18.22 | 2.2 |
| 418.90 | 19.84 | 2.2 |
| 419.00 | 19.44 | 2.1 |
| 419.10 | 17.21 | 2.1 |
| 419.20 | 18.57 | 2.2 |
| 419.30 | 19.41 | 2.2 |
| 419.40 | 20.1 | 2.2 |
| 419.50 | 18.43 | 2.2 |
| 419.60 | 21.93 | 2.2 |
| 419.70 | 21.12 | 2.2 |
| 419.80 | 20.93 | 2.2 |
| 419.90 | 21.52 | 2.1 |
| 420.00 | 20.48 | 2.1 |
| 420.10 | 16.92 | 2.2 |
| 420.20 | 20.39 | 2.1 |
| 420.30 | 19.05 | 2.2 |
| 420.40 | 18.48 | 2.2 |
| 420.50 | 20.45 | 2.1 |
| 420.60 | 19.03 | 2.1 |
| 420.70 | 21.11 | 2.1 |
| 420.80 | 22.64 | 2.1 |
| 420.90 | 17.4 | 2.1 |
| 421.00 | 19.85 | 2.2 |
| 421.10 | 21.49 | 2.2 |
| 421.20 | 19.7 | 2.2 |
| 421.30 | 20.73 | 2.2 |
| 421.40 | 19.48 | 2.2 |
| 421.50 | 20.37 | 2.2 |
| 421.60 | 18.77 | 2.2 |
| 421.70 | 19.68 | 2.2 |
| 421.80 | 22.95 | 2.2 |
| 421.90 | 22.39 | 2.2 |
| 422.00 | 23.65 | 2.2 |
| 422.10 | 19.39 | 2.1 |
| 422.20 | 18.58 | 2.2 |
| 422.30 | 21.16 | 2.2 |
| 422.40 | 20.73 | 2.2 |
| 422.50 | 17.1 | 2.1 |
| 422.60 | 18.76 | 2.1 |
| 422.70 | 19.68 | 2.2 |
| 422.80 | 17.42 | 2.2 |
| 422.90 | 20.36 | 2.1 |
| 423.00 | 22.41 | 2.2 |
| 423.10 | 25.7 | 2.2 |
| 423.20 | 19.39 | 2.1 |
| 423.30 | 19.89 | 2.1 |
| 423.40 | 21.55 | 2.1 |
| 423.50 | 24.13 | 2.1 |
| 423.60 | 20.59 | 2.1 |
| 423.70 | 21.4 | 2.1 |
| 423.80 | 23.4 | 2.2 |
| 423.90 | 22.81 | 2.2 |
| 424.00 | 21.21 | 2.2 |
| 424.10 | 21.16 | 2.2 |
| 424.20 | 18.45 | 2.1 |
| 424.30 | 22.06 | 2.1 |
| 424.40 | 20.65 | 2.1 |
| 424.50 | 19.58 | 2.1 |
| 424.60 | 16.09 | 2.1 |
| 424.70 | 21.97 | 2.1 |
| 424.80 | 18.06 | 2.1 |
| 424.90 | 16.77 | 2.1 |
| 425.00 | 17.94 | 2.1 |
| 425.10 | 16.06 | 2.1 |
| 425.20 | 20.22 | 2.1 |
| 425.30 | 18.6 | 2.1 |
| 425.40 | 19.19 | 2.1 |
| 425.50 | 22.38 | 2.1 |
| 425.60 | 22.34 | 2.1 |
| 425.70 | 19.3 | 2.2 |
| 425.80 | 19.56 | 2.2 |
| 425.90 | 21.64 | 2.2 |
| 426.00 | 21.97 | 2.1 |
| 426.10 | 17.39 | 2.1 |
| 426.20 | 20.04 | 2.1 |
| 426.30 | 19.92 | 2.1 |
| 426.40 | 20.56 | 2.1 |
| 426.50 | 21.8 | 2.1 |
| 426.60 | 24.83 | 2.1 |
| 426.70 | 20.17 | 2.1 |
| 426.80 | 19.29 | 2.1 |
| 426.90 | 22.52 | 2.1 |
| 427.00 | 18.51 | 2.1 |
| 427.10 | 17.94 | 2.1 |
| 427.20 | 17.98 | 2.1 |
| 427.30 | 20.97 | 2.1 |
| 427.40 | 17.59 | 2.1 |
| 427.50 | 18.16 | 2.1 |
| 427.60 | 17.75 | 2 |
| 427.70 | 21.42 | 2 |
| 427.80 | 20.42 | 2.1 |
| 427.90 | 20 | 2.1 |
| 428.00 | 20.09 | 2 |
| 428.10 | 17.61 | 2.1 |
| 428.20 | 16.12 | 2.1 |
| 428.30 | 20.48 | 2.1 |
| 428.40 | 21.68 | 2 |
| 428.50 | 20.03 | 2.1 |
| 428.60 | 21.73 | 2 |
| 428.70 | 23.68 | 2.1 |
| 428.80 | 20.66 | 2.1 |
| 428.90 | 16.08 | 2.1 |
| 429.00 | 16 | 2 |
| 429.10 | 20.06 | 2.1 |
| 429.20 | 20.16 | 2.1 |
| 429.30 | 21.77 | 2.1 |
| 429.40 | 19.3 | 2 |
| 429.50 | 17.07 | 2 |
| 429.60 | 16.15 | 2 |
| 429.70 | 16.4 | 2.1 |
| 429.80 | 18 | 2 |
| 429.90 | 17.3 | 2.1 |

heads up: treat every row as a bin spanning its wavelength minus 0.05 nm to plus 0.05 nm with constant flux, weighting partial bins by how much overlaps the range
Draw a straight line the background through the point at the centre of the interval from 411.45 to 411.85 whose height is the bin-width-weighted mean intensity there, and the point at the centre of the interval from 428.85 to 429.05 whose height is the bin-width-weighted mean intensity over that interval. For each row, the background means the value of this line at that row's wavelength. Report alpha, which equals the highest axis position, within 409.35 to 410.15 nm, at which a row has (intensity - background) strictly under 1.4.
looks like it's 410.00 nm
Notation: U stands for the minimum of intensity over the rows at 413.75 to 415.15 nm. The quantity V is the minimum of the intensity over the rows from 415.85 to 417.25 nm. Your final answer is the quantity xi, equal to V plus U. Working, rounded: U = 17.81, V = 17.35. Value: 35.2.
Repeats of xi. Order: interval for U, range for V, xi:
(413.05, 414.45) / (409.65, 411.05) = 29.8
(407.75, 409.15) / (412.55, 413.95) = 32.2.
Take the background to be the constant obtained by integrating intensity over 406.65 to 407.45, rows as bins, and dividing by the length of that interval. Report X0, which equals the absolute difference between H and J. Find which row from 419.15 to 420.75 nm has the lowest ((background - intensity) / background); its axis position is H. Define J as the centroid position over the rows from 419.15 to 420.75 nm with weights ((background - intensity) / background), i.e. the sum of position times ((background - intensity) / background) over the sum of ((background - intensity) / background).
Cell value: 0.35 nm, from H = 419.60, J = 419.95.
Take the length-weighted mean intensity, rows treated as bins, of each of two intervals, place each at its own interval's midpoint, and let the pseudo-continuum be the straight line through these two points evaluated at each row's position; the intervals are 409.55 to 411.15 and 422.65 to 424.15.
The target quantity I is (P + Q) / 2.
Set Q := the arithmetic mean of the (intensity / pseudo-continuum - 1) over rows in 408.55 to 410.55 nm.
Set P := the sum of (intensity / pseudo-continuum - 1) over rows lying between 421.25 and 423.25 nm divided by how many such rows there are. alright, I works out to 0.03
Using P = -0.03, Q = 0.08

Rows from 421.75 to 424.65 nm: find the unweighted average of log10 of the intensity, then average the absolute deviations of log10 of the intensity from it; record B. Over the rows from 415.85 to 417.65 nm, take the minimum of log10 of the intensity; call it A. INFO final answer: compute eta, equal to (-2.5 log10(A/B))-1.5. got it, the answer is -5.32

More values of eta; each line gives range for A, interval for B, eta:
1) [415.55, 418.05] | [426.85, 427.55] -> -5.42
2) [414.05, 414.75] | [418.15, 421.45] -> -5.68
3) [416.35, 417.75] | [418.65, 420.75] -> -5.74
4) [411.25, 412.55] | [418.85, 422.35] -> -5.64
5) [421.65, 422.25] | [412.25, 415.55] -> -5.38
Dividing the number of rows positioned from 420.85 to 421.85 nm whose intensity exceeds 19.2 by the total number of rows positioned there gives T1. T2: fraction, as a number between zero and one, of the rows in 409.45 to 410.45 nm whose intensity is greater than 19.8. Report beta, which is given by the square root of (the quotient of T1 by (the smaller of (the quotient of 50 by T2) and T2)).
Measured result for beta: 1.6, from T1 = 0.80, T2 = 0.30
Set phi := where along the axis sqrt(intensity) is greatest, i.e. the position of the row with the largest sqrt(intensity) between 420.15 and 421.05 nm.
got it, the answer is 420.80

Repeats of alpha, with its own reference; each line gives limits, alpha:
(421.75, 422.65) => 422.50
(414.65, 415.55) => 415.50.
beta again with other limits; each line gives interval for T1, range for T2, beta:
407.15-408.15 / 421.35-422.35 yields 1.3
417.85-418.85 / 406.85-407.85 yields 1.0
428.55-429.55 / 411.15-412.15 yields 0.9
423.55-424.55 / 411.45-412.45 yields 1.2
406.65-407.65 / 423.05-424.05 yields 0.9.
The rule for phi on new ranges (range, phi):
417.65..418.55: 418.10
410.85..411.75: 410.90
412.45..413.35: 412.70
